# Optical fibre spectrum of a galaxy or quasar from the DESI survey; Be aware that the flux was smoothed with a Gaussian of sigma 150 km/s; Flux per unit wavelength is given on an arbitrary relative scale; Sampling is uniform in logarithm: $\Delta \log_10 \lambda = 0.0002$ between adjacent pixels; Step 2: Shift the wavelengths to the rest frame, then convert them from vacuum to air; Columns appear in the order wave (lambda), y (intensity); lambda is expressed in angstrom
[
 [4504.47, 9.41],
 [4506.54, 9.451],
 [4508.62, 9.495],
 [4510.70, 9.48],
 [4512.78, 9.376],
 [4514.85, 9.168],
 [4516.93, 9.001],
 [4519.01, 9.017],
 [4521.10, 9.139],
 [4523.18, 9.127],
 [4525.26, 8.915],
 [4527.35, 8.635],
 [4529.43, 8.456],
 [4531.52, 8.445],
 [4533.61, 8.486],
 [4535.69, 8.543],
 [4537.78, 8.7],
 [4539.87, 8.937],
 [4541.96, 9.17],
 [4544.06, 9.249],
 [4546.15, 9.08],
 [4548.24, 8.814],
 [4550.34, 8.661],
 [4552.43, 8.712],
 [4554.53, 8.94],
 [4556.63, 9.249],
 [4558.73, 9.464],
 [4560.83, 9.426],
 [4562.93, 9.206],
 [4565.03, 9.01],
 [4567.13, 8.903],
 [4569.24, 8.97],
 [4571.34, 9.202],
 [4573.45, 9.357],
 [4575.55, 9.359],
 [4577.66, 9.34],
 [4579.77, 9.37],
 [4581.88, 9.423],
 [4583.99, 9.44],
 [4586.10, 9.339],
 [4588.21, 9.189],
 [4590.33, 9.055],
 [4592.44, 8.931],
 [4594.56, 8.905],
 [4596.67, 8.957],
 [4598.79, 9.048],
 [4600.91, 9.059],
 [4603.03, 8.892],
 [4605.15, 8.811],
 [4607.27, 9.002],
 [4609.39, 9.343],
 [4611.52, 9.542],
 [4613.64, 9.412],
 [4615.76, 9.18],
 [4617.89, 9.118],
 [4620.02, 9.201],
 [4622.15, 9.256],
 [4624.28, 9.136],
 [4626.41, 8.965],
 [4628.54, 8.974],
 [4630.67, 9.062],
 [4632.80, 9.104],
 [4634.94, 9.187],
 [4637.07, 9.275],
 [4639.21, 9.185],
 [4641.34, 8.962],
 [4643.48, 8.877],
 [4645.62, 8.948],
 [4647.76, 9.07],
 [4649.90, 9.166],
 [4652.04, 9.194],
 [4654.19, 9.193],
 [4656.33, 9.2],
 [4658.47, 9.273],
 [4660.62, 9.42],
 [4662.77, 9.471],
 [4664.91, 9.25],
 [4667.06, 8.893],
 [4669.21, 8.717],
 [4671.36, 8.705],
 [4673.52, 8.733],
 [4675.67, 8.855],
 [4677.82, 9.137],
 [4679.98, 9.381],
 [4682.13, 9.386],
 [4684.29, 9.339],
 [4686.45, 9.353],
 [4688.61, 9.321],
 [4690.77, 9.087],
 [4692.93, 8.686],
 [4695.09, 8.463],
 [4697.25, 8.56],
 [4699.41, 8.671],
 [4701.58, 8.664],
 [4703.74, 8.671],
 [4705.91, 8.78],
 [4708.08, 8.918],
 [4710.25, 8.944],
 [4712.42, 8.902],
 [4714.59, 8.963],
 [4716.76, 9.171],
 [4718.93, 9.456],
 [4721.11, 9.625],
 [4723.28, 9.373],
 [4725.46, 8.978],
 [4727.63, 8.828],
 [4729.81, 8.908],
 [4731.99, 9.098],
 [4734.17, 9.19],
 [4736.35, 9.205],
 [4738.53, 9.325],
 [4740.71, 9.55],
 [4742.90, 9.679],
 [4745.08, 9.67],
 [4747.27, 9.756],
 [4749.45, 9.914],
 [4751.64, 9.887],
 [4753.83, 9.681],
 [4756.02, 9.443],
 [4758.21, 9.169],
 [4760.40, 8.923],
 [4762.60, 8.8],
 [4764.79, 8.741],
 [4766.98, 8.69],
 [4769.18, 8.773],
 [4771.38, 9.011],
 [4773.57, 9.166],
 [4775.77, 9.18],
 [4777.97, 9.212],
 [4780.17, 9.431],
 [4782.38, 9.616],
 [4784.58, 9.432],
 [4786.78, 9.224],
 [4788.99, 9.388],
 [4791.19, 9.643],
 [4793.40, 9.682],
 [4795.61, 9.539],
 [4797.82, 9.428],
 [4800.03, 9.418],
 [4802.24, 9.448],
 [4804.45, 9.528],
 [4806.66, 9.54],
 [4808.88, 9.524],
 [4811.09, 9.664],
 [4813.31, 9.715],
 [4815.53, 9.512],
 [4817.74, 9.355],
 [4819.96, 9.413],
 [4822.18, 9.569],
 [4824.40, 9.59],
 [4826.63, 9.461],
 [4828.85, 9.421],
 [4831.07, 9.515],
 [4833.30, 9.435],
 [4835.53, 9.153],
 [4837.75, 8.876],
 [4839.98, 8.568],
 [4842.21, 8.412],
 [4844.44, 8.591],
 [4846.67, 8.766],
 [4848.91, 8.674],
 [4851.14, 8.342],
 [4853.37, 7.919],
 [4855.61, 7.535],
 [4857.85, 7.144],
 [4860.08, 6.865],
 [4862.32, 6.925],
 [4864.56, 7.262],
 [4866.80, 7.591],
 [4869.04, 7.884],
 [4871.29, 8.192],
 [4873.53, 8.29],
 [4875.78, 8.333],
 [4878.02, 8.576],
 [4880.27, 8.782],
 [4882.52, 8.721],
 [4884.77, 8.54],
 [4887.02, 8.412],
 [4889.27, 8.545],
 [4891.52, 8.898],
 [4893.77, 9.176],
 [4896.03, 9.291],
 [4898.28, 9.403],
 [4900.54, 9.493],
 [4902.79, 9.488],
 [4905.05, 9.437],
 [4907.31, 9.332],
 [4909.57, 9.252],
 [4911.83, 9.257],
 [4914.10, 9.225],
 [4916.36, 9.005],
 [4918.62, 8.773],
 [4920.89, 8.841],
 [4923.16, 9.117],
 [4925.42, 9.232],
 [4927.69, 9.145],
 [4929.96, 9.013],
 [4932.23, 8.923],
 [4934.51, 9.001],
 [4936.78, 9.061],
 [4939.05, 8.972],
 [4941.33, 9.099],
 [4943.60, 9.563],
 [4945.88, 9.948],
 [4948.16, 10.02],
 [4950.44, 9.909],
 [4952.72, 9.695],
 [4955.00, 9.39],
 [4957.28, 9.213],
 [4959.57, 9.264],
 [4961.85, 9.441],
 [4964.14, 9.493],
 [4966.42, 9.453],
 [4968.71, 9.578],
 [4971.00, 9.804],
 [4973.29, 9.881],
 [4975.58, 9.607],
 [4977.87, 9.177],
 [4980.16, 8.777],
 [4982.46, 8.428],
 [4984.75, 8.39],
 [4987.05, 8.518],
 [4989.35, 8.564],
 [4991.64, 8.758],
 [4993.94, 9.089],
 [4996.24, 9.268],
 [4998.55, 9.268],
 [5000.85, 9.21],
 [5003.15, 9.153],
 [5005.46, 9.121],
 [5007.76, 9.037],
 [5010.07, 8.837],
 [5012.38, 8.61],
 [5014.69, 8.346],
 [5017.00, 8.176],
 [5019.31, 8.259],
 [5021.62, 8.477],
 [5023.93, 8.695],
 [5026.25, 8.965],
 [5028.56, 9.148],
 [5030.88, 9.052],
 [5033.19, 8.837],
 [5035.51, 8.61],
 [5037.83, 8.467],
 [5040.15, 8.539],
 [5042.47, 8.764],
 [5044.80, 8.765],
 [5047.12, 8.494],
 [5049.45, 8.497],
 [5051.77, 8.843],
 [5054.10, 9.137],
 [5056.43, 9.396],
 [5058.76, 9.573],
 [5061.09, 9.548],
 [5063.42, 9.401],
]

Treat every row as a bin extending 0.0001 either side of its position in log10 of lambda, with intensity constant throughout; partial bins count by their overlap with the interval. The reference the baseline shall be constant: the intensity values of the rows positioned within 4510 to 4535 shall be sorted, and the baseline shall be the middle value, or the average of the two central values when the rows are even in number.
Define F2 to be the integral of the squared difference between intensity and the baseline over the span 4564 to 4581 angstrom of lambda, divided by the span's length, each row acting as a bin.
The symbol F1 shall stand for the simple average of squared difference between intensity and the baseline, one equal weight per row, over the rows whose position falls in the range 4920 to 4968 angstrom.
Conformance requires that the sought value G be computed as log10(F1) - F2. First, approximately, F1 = 0.214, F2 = 0.07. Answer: -0.74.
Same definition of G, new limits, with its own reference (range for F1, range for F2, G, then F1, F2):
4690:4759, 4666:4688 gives -0.81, 0.187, 0.08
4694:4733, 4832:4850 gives -1.16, 0.095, 0.14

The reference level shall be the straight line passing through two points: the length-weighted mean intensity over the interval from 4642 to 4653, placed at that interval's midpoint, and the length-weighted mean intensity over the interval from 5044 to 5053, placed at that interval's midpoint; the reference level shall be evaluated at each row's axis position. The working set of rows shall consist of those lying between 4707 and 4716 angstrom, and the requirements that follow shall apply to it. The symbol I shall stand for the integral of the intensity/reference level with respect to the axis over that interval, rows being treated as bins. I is 9.0 angstrom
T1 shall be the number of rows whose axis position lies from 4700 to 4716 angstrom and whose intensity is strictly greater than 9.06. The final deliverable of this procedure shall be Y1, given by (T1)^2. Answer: 0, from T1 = 0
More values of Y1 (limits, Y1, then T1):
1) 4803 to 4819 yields 49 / 7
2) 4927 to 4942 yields 9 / 3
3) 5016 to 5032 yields 1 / 1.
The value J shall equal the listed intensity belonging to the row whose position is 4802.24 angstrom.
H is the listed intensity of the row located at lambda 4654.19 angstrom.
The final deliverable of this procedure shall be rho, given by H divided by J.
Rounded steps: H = 9.193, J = 9.448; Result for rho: 0.97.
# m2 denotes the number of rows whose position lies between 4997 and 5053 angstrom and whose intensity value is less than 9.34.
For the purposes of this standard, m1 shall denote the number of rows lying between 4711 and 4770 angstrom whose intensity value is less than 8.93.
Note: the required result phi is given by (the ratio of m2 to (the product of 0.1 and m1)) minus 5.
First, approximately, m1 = 8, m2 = 24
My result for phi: 25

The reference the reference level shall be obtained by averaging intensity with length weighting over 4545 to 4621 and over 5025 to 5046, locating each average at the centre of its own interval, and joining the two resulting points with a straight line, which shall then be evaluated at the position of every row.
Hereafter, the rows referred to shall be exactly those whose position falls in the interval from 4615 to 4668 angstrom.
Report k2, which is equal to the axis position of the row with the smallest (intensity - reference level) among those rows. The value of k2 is 4643.48 angstrom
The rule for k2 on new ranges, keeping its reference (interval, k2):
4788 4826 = 4817.74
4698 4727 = 4701.58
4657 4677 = 4671.36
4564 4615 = 4605.15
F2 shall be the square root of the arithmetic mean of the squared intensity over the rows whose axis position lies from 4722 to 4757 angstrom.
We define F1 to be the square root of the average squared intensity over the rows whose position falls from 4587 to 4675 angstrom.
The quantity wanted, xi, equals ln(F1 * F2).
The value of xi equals 4.45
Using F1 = 9.10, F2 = 9.41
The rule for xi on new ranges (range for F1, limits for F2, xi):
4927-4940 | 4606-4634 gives 4.42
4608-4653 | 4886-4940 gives 4.42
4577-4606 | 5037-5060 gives 4.39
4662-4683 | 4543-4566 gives 4.41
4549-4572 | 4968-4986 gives 4.43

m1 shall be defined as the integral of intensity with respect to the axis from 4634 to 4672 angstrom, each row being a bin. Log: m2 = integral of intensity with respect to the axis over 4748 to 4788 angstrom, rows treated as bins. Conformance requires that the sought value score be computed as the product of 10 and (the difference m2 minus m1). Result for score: 233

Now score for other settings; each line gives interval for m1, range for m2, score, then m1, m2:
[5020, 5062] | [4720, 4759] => -56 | 372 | 367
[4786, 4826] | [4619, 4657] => -343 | 380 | 346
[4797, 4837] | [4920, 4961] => 23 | 379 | 381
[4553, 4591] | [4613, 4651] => -44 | 351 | 346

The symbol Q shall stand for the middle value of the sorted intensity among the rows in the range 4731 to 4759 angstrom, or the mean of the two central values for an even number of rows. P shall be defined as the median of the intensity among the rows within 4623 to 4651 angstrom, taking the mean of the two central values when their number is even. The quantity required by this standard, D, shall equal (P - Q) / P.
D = -0.05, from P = 9.07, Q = 9.55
